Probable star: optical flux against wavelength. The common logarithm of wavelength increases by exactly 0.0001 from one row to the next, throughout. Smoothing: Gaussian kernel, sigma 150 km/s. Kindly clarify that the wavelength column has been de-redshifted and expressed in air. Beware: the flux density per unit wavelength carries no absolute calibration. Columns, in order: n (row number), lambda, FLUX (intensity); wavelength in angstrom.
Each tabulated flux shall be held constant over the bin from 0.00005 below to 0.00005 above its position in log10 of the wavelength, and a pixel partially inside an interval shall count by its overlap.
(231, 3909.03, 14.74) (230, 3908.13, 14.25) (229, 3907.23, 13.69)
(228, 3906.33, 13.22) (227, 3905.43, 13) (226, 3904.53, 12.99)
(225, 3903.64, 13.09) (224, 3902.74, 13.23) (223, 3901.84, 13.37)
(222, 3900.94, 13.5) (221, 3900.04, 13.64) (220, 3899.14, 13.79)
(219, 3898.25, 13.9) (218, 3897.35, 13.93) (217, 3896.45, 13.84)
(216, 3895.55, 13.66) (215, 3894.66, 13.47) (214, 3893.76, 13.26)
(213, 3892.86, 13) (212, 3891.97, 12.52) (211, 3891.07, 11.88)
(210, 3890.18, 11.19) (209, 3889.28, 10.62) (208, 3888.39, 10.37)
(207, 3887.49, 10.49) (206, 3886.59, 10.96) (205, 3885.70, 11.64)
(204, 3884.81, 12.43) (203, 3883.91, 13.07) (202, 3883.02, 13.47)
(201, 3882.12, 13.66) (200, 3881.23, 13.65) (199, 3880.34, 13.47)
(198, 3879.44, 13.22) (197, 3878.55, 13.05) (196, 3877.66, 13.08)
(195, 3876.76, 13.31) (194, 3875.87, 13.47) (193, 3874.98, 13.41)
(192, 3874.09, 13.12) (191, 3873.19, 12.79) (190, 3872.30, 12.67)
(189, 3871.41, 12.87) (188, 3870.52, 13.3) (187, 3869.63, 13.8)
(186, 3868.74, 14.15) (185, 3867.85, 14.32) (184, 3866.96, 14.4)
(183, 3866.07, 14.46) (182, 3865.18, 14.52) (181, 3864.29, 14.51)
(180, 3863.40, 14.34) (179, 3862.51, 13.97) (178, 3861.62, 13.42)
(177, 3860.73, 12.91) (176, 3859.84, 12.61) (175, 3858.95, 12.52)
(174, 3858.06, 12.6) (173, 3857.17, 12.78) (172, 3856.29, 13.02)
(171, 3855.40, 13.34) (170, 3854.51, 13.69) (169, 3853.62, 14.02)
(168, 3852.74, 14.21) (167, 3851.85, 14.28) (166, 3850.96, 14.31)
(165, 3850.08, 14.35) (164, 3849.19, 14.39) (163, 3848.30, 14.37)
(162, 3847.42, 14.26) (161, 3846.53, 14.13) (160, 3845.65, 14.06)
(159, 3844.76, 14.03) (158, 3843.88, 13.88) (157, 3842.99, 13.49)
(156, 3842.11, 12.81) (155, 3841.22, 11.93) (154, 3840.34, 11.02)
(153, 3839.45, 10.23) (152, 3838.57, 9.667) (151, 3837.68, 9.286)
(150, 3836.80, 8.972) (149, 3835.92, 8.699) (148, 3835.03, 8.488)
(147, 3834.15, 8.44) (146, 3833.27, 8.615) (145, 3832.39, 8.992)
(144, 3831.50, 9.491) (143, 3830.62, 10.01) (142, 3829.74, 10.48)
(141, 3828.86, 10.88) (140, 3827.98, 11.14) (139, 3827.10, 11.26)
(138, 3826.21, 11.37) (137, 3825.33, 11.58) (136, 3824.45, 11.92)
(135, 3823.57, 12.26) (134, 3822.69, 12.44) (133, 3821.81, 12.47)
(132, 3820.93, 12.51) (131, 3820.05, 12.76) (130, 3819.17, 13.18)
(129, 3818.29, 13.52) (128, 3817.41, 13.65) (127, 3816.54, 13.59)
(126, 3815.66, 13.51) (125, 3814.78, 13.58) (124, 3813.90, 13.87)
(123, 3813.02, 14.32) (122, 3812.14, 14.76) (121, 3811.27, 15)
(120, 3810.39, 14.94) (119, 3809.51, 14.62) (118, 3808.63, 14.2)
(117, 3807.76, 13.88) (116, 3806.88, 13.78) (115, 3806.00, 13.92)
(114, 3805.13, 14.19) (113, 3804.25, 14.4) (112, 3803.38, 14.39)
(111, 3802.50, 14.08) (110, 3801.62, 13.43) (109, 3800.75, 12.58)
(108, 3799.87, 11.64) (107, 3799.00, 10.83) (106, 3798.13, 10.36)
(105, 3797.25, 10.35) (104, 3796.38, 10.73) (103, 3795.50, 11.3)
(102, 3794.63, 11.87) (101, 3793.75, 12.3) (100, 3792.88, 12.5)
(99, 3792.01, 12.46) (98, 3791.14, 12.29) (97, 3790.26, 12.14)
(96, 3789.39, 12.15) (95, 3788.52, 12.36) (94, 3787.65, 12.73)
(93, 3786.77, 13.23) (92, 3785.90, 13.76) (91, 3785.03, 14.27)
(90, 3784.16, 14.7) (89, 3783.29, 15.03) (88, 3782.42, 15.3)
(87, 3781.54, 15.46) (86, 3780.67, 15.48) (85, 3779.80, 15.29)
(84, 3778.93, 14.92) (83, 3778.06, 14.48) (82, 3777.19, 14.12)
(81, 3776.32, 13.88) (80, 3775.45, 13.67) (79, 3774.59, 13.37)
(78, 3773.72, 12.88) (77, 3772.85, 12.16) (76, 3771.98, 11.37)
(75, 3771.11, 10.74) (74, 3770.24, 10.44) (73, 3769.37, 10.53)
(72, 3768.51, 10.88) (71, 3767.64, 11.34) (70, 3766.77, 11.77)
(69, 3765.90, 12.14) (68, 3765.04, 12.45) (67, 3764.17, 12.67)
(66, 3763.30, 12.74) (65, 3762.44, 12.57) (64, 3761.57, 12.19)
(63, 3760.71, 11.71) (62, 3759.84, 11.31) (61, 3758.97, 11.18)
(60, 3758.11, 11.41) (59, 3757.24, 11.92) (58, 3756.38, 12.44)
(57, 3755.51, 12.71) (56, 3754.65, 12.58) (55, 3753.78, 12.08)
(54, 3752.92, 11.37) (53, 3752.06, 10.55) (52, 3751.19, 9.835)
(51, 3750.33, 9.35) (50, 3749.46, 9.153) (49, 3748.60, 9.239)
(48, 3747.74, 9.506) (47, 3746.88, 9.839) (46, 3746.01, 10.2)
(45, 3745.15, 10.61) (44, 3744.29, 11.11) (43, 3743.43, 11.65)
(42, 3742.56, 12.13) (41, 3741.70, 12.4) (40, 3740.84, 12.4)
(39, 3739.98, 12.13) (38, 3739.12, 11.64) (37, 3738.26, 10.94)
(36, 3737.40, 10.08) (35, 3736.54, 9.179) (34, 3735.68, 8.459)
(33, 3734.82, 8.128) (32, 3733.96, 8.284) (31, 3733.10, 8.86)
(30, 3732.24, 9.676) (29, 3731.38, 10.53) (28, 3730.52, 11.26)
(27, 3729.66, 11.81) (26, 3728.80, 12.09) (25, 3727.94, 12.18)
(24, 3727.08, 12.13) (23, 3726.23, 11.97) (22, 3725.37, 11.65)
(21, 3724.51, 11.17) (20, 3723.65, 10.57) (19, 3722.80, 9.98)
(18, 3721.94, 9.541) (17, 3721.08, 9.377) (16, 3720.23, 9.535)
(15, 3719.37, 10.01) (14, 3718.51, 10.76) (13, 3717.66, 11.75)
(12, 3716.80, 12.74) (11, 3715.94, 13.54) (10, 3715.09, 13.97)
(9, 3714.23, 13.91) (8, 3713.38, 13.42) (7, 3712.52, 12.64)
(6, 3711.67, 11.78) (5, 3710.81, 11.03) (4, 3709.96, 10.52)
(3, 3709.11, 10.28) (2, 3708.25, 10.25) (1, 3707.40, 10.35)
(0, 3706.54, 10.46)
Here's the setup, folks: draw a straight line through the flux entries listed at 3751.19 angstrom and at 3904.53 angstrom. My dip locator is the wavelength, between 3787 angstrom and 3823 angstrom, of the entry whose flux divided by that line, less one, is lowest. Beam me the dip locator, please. 3798.13 angstrom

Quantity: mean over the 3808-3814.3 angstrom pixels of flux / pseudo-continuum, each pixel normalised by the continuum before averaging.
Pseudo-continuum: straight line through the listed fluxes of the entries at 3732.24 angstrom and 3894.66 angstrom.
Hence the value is 1.26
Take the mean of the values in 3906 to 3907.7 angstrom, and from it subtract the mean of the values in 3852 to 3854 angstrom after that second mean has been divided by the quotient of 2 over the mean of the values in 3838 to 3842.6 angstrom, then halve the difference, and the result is -32.6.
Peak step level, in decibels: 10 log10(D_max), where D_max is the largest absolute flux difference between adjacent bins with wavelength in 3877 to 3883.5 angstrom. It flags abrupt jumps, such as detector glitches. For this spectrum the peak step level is -6.0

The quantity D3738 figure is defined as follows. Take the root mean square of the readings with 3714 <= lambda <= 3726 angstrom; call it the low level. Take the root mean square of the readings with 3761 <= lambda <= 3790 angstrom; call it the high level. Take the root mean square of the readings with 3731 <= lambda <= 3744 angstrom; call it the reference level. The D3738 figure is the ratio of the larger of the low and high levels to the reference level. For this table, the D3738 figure 1.25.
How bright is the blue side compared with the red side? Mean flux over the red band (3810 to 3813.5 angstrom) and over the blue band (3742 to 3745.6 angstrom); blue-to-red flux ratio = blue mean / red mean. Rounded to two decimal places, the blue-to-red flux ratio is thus 0.77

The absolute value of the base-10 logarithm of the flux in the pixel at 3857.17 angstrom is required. 1.11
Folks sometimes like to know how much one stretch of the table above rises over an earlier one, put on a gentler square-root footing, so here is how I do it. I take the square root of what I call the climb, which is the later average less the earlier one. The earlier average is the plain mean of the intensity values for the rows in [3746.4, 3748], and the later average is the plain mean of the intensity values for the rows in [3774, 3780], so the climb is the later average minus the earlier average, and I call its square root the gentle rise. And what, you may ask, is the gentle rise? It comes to 2.1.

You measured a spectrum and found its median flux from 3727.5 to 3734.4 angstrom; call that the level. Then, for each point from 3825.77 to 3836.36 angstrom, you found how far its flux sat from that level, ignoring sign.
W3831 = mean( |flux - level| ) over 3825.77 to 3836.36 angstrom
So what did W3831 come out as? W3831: 1.3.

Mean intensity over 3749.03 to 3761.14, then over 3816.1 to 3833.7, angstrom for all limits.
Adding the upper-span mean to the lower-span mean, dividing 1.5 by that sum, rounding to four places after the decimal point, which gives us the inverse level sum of 0.0656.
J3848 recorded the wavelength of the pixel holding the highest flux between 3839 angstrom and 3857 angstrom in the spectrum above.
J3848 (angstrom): 3849.19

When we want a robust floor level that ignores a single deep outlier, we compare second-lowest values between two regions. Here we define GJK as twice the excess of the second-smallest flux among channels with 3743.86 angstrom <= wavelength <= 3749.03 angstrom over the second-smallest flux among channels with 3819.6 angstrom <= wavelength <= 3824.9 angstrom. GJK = -5.5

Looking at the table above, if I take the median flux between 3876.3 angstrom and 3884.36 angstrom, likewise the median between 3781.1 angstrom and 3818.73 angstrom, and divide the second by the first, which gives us 1.02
